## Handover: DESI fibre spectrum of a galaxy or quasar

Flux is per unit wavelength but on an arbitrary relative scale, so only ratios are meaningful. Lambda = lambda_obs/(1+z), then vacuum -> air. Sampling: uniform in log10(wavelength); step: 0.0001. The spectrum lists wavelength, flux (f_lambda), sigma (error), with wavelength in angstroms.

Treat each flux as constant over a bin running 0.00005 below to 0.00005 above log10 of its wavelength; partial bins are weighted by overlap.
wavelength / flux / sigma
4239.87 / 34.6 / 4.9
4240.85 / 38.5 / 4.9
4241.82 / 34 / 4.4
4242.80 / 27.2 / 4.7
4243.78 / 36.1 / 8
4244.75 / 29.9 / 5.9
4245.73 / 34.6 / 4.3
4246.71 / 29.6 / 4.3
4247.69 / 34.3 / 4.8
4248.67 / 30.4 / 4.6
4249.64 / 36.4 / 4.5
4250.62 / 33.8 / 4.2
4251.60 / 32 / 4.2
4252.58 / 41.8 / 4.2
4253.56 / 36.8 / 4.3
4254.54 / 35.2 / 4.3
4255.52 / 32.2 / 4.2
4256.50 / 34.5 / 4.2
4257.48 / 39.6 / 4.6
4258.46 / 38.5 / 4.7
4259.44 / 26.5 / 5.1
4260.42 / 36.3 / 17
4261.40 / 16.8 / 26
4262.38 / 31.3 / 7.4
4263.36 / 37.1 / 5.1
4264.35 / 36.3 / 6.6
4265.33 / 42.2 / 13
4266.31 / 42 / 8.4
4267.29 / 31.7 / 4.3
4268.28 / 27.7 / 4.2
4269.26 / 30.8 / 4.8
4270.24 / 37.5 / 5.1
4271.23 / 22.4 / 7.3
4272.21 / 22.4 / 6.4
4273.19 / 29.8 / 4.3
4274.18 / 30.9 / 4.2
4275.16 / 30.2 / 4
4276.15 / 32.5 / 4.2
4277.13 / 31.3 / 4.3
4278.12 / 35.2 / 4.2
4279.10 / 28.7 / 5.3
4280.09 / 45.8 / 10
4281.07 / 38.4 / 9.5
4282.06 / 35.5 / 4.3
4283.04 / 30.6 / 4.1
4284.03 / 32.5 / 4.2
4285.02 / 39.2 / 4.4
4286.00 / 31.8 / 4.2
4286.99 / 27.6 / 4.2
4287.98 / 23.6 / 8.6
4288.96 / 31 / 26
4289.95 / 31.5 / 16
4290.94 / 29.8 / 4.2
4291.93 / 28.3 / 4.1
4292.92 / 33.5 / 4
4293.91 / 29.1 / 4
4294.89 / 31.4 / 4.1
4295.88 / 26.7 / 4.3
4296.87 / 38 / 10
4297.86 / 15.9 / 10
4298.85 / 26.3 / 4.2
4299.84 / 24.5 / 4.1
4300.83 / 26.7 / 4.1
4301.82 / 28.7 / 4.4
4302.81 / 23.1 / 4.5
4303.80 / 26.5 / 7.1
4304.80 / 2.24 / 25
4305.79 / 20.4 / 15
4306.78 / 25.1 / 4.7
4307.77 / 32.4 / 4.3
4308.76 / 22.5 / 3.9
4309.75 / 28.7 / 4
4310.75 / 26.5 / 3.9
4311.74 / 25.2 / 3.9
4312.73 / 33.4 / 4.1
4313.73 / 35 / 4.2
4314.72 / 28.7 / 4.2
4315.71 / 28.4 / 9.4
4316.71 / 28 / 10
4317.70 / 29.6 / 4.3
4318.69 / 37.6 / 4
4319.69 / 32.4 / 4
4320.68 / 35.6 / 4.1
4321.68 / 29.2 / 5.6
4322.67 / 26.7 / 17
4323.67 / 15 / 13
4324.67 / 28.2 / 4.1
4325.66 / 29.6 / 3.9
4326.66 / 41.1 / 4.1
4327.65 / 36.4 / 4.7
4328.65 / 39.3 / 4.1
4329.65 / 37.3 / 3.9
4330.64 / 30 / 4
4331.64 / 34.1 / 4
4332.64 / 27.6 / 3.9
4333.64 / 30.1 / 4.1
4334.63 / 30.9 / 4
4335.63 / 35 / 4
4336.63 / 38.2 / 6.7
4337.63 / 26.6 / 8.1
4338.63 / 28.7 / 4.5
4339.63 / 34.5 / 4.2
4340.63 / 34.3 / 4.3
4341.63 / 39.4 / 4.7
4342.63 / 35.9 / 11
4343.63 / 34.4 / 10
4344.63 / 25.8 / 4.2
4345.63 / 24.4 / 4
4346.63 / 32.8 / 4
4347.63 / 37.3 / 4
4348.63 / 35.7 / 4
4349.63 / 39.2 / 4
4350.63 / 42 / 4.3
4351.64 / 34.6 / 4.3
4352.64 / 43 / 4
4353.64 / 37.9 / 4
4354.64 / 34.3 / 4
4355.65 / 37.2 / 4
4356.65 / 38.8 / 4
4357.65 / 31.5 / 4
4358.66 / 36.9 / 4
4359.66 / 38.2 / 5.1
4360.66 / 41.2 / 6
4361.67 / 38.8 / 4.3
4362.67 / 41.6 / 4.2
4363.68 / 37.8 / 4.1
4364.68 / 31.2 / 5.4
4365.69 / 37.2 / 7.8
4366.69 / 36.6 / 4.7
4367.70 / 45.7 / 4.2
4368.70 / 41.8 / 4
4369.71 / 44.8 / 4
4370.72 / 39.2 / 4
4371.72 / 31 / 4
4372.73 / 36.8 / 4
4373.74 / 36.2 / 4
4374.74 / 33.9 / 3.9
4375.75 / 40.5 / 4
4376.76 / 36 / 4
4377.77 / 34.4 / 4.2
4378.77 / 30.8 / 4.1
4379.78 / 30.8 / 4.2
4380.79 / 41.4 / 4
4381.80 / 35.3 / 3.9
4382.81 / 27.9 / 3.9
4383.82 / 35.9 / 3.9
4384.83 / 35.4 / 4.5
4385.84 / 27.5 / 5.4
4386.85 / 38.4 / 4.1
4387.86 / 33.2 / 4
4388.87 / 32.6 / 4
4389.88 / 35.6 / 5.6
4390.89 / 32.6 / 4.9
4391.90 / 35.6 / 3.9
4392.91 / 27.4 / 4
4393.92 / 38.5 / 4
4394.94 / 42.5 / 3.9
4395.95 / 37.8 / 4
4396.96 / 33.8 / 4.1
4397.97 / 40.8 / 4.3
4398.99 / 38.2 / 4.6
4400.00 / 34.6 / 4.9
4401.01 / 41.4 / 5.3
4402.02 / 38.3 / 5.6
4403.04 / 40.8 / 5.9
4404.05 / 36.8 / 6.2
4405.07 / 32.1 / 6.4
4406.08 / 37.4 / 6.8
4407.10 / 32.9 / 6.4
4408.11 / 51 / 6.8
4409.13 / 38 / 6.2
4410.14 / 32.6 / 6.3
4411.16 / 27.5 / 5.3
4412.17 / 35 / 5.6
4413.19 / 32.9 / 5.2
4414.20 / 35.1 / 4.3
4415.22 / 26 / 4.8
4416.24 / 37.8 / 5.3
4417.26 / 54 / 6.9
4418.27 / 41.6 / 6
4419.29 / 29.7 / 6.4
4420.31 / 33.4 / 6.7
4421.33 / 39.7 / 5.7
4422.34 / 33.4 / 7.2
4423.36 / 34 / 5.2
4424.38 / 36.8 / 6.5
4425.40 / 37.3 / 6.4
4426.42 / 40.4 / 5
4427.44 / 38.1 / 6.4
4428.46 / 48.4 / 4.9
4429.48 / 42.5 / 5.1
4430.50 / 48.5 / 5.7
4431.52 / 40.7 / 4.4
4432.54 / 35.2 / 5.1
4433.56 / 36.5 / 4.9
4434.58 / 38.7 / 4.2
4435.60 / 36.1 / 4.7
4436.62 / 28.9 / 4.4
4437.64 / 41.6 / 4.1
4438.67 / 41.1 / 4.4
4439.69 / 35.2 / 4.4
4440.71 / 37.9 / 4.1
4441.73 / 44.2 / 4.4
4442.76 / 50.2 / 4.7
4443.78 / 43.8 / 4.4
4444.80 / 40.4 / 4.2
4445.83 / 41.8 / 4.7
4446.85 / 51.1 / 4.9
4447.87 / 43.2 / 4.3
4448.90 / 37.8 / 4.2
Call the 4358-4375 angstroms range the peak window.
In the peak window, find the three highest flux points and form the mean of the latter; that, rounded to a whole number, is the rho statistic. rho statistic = 44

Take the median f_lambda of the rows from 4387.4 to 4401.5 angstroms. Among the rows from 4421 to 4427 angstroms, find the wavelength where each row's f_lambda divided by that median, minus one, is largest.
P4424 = 4426.42 angstroms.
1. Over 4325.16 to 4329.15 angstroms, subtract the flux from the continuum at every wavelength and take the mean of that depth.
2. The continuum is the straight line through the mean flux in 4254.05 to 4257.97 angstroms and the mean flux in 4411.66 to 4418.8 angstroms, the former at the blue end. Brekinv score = 0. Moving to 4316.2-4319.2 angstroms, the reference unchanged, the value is 4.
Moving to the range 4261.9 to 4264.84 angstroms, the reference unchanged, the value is 1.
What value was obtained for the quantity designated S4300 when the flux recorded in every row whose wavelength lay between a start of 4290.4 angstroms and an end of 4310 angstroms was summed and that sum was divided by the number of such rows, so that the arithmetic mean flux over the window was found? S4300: 26.0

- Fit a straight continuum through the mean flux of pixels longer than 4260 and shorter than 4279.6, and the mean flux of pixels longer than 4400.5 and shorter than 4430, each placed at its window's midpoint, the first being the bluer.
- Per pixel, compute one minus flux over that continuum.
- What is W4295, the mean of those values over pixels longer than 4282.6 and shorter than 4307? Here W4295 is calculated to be 0.16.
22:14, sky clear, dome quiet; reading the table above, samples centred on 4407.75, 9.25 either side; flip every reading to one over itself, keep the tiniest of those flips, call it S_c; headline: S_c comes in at 0.0196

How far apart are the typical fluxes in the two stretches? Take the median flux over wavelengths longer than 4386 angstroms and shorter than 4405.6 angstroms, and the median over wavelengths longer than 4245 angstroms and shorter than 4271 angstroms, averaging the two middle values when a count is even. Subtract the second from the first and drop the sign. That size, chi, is 2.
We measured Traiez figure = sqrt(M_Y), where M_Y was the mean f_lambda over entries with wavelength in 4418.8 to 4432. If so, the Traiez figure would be 6.2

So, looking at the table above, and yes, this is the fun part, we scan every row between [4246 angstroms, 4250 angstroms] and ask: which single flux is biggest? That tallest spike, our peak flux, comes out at 36.4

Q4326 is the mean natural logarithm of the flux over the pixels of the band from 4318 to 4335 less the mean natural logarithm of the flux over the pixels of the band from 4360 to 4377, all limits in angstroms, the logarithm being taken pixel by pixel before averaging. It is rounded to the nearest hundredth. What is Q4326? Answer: -0.20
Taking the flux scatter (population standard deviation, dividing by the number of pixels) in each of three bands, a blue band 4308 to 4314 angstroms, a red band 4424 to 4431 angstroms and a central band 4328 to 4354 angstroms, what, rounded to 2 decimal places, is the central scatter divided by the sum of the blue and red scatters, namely 0.54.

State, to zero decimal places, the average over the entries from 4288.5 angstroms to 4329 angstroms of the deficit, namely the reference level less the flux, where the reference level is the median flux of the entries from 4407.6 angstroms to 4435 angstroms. 9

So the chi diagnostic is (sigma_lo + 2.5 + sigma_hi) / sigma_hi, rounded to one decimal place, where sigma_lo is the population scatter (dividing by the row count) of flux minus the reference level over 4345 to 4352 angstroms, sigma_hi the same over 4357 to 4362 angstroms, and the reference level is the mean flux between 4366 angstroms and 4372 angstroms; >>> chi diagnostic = 3.4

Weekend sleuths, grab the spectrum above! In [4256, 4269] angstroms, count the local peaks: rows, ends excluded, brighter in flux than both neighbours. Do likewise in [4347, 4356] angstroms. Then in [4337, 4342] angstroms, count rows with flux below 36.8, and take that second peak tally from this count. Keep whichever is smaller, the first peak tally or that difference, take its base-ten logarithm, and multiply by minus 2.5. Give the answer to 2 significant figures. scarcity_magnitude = -0.75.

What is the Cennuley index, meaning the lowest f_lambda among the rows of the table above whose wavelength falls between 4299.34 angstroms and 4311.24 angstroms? 2.24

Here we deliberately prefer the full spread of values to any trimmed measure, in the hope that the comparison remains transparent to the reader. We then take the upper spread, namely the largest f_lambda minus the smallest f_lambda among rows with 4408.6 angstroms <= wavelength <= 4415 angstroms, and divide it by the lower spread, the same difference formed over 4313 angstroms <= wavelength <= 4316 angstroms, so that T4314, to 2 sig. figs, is 1.6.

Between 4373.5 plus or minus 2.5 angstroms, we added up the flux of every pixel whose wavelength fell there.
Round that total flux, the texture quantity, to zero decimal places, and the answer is 178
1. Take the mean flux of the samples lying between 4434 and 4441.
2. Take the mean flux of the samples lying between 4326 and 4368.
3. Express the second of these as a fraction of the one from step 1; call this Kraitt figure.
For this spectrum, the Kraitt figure 0.96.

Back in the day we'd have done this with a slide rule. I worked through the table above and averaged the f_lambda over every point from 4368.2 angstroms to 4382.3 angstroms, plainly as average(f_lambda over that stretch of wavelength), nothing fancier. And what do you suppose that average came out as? 37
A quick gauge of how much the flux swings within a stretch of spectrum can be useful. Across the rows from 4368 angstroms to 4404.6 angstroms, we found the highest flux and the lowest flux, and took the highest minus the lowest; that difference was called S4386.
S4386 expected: 17.4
